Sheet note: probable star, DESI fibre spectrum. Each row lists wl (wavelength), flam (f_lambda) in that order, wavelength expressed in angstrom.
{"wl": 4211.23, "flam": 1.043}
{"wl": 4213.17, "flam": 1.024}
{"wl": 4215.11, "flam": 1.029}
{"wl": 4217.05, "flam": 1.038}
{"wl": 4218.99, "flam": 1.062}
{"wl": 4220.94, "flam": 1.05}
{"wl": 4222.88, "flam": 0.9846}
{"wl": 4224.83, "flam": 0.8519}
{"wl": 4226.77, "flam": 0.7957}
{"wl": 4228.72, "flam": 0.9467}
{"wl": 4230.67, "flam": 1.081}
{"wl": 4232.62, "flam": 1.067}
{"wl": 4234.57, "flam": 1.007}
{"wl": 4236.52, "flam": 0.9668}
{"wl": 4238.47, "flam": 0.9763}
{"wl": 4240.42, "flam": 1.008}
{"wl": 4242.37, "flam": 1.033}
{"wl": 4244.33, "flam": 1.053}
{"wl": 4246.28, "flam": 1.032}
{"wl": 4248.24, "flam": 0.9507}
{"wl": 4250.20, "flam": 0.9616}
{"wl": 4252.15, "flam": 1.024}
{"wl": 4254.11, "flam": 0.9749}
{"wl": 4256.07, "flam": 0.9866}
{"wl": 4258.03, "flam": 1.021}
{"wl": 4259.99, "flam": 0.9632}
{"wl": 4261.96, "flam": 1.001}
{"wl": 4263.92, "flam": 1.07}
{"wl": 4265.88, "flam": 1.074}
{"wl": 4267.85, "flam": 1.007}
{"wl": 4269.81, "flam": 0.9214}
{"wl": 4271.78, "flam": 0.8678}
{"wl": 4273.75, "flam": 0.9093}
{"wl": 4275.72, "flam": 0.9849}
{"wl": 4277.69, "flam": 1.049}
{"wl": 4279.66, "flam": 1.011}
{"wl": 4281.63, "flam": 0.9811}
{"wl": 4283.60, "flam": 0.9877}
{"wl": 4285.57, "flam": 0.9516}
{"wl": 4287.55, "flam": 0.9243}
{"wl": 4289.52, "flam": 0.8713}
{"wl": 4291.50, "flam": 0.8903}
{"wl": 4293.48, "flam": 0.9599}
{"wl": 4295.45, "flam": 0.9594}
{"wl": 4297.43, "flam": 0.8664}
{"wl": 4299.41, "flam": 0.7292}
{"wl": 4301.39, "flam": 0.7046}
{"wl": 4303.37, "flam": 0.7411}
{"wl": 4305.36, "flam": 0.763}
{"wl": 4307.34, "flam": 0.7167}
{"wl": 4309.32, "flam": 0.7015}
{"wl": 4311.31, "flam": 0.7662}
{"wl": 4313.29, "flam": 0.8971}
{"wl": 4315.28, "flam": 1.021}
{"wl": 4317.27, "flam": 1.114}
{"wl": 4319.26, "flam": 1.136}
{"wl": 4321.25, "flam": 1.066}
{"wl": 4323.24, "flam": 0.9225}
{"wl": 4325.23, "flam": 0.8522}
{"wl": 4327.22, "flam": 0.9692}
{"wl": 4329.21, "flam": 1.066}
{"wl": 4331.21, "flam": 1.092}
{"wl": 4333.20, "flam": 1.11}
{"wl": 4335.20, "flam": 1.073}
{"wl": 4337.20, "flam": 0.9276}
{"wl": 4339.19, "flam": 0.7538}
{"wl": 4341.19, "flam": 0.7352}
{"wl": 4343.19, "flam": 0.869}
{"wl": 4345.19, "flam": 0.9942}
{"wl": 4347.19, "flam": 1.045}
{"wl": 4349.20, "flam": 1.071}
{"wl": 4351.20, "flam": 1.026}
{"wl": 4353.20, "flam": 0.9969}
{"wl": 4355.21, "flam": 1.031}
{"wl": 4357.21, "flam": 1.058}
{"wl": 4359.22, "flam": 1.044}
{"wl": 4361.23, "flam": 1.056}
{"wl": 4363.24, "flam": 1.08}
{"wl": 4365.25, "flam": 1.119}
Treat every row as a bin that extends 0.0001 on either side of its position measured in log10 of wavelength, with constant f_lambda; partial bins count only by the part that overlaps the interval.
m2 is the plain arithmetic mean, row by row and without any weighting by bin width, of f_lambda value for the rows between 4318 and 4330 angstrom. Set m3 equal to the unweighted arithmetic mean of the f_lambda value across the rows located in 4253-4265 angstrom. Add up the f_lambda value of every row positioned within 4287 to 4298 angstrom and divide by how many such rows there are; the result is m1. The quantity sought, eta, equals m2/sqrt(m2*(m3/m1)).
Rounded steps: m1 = 0.91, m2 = 1.00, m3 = 1.00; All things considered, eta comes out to 0.955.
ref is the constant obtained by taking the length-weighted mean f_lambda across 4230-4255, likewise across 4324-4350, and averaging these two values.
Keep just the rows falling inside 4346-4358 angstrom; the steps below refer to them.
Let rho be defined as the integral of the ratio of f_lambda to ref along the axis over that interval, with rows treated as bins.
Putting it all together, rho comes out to 13 angstrom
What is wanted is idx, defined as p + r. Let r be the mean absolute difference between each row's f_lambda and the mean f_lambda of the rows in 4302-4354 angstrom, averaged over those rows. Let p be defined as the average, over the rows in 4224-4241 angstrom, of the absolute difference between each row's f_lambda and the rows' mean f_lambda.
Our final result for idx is 0.193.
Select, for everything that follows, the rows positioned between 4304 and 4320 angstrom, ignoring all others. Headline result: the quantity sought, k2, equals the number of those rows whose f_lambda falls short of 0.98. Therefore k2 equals 5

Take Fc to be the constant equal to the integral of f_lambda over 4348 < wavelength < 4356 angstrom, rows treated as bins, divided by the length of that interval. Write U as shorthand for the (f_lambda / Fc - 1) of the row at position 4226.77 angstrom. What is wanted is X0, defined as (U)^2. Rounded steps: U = -0.23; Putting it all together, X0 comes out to 0.052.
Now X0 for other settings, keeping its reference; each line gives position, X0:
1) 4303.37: 0.079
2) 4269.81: 0.011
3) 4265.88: 0.002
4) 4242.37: 0.000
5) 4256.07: 0.002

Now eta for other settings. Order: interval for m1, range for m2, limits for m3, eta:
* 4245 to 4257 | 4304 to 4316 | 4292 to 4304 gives 0.985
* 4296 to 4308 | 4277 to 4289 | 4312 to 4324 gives 0.850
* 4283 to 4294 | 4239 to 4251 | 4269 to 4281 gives 0.989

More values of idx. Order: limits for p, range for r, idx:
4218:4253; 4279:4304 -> 0.139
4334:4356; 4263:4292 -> 0.156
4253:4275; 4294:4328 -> 0.174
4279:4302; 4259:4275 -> 0.137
